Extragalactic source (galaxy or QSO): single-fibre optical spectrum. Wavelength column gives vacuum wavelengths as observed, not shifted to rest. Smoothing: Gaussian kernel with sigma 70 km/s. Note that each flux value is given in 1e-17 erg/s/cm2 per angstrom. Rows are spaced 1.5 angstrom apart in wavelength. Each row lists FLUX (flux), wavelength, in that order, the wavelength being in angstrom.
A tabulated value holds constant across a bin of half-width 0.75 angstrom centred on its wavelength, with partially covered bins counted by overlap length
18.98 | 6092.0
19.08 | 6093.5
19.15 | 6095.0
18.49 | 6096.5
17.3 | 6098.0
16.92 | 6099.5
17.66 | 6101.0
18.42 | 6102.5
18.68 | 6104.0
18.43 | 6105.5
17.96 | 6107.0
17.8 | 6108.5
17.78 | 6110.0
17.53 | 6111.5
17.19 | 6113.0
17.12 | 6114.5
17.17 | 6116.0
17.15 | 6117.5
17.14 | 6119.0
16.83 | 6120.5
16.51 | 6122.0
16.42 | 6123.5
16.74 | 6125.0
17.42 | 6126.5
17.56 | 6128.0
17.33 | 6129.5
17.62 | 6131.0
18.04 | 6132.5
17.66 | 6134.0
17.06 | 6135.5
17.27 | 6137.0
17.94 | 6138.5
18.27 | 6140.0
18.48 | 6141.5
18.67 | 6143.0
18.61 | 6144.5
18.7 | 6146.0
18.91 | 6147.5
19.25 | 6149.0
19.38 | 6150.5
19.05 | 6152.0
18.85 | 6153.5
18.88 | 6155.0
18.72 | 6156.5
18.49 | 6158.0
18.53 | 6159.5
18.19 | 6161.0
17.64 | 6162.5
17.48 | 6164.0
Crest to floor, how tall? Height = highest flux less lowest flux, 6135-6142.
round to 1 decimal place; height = 1.4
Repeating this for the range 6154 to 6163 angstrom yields 1.2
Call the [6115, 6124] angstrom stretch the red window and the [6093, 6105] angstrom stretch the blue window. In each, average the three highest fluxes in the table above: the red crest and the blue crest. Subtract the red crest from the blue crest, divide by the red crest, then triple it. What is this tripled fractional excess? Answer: 0.32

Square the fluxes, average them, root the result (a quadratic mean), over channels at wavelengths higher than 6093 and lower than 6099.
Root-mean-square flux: 18.5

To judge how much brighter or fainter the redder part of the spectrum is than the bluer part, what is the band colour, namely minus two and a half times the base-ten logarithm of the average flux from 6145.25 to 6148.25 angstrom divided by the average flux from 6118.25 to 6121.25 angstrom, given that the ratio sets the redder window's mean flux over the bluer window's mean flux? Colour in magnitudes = -0.11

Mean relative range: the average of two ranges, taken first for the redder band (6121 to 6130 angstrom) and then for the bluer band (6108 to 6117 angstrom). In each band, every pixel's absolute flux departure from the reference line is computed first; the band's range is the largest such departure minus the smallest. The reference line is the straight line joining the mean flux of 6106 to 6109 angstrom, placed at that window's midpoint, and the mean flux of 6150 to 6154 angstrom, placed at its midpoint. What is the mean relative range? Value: 0.93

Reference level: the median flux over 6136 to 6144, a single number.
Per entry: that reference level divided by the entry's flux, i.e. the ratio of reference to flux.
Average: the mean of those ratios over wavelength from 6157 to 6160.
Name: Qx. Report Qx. 0.99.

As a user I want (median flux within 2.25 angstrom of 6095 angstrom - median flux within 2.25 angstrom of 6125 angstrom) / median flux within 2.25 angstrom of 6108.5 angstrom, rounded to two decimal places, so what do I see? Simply 0.13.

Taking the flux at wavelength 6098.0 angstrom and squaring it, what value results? 299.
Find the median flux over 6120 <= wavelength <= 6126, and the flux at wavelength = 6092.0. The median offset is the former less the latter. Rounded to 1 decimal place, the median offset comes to -2.4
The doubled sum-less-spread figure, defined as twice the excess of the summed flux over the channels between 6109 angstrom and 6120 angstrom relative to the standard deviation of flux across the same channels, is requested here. 242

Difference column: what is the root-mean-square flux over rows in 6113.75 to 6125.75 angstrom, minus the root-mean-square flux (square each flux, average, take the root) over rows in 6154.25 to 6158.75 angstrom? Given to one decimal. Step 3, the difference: -1.8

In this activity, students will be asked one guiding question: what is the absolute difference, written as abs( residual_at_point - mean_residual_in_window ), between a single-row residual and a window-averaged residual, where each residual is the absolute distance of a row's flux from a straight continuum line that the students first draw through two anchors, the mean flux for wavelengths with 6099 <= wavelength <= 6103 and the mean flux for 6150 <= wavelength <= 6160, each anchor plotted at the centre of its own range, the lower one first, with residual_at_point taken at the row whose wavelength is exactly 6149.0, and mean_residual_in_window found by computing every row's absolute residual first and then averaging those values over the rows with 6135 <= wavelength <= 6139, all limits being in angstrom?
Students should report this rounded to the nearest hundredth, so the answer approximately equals 0.49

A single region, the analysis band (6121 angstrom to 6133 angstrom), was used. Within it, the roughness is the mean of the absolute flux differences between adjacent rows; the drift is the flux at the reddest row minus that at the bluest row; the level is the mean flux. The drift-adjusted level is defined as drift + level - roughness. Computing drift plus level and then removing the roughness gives 18.4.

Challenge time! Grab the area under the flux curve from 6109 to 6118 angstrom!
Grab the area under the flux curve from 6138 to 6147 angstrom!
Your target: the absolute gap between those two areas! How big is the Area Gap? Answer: 10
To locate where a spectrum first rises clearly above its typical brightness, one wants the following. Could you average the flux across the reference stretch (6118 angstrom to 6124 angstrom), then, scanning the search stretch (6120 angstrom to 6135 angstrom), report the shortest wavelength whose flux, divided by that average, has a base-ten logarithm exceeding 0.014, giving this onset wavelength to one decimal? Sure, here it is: 6126.5 angstrom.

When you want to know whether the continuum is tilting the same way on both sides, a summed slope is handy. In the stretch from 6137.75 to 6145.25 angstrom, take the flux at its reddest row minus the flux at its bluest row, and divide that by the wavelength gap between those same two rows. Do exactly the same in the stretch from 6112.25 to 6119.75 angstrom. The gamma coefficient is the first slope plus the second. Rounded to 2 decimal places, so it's 0.10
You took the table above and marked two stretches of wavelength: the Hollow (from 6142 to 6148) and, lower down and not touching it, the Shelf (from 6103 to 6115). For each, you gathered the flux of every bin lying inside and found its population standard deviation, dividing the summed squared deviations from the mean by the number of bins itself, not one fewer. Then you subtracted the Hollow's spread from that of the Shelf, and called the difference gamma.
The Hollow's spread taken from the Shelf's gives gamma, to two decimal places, 0.40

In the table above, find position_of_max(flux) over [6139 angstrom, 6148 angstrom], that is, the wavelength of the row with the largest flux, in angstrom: 6147.5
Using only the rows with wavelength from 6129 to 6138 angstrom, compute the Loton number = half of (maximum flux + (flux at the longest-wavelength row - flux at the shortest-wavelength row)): 9.0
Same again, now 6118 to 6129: 9.0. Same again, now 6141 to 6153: 10.0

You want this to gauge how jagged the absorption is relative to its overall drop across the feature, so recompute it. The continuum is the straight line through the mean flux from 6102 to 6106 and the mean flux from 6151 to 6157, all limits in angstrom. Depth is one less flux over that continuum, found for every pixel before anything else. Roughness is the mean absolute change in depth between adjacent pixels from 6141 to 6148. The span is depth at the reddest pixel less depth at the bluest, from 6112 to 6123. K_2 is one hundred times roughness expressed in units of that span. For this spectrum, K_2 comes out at 18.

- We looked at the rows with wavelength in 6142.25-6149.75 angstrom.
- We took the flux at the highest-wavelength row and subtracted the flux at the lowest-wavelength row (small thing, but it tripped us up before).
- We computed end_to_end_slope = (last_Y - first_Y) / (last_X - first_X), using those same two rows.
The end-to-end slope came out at 0.10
